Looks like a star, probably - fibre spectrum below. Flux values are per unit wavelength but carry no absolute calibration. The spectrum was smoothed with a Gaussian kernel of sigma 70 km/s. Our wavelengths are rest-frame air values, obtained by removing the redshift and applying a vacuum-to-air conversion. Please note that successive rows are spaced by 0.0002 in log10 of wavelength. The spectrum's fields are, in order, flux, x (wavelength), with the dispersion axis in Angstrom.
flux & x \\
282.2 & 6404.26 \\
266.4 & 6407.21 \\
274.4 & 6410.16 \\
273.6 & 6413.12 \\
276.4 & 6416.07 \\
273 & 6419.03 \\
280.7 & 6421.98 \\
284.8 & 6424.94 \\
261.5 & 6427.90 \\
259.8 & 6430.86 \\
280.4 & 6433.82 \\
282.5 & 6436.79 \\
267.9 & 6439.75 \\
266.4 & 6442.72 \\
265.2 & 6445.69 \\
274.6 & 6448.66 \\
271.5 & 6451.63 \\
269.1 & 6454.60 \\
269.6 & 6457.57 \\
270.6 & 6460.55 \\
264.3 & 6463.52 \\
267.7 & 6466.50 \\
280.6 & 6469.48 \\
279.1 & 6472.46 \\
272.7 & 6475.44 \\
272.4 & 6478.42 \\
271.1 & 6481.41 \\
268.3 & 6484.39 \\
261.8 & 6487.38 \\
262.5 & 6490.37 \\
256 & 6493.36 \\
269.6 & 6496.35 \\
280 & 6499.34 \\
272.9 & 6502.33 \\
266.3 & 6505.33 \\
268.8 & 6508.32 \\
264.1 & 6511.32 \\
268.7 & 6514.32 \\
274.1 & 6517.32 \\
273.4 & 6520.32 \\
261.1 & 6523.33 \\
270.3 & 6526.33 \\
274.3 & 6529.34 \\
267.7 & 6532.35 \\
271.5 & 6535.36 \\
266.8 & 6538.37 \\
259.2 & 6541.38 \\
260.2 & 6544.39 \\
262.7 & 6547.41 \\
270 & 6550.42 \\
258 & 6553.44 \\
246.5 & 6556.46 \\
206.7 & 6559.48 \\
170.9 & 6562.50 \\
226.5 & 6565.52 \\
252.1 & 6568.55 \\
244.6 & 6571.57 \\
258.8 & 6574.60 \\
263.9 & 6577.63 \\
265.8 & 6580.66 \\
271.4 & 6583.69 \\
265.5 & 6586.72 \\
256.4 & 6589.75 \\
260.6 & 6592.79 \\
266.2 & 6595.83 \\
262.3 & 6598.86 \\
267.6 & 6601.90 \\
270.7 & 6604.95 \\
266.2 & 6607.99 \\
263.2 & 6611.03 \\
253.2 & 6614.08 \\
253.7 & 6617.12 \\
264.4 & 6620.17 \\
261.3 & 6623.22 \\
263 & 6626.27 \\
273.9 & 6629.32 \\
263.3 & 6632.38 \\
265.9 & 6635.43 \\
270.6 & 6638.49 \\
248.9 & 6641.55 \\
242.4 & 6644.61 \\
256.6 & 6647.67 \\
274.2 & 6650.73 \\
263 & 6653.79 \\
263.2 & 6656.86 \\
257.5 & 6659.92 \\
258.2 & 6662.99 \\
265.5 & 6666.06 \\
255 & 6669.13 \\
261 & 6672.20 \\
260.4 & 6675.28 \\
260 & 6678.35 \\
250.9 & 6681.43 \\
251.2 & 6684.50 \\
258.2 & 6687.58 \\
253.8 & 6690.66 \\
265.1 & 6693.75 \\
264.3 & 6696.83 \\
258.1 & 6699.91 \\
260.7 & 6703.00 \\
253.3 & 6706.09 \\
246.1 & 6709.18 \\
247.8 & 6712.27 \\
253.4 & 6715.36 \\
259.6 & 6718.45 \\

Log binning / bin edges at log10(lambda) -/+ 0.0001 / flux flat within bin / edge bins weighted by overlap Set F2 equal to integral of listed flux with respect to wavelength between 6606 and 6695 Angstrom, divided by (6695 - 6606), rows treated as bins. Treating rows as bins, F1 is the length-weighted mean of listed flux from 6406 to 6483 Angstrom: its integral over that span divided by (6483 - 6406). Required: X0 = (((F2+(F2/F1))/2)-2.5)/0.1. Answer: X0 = 1281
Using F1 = 272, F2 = 260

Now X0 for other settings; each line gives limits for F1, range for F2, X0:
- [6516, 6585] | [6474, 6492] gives 1320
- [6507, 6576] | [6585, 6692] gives 1284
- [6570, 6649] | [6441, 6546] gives 1325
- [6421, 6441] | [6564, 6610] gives 1280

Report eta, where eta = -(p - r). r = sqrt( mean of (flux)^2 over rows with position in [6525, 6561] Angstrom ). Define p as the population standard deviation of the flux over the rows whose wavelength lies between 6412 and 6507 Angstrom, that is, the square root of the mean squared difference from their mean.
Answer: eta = 253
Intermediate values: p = 7.0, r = 260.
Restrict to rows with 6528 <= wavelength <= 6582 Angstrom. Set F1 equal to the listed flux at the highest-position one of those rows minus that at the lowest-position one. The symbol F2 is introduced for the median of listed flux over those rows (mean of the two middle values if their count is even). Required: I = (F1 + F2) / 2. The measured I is 126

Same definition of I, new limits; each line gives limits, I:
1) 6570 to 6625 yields 140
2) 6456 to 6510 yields 134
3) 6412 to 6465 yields 131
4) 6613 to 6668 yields 138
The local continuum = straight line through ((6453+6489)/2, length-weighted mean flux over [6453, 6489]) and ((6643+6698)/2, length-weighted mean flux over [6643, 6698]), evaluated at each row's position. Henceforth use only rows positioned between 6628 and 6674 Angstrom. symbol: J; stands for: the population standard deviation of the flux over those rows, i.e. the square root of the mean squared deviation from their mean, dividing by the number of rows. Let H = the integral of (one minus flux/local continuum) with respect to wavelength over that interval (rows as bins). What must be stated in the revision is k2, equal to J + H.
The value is 8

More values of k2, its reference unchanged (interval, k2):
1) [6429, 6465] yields 6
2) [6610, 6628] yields 5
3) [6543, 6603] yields 27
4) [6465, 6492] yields 6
